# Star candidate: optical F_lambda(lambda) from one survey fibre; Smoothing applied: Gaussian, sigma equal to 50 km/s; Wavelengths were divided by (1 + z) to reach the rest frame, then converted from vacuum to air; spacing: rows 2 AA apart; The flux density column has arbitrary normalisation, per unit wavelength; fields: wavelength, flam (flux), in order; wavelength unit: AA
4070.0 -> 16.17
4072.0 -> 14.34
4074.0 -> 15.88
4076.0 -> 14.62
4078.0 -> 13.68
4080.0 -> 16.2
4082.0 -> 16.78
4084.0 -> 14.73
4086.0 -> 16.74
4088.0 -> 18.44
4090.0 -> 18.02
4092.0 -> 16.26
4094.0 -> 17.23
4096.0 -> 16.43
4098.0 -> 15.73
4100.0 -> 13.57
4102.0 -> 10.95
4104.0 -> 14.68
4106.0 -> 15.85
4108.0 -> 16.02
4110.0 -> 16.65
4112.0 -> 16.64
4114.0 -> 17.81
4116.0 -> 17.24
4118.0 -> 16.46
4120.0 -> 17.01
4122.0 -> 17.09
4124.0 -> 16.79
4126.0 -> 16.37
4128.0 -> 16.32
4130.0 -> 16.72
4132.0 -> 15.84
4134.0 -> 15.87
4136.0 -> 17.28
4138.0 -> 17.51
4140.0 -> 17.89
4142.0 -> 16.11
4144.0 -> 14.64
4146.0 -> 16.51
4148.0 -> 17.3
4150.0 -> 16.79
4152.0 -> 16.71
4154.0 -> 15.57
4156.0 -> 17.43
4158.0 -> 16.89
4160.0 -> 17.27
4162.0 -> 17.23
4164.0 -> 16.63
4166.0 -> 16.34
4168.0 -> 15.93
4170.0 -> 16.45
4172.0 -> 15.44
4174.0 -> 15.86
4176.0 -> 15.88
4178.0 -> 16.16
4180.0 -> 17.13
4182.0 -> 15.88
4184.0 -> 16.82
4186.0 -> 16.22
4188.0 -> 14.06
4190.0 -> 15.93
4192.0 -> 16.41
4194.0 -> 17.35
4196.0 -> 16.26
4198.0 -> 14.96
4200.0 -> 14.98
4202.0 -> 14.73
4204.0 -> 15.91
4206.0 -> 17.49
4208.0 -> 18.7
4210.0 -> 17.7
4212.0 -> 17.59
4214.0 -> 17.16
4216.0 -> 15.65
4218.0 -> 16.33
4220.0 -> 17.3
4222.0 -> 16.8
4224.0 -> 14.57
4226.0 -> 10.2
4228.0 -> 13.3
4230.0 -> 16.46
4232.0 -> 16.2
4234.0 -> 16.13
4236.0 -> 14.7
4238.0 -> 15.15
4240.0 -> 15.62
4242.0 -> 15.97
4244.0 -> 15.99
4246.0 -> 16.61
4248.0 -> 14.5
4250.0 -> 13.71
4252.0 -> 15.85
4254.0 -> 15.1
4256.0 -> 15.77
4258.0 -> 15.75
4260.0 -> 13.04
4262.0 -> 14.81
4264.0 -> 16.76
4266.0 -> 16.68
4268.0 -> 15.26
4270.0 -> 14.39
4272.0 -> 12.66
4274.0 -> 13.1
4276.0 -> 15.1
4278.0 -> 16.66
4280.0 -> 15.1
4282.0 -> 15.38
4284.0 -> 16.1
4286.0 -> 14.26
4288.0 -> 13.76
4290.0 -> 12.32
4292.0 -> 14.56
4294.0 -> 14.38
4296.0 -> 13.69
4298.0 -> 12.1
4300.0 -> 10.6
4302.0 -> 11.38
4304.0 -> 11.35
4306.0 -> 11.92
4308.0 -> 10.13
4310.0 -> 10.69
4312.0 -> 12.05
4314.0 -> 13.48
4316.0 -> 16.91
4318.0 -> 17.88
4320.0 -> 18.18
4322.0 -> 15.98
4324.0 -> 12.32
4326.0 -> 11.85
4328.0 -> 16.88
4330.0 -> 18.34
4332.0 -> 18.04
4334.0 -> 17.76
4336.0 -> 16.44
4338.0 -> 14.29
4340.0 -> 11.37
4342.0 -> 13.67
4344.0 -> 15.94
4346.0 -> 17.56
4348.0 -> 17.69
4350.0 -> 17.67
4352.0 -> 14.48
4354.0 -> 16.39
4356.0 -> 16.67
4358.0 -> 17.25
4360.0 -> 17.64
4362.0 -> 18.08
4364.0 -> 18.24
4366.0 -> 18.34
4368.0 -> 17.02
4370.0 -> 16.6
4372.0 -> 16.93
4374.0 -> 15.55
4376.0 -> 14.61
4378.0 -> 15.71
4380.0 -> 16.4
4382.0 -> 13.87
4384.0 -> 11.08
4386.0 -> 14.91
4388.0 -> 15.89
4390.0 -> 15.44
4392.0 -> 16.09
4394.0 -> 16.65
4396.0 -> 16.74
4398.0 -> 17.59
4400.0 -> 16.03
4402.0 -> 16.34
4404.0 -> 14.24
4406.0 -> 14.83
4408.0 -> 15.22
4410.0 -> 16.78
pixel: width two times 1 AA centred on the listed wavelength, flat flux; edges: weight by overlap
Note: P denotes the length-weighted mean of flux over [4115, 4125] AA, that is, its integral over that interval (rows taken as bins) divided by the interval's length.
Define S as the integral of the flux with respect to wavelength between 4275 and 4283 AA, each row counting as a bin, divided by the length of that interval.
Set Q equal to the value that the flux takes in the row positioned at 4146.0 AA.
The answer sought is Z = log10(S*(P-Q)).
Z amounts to 0.8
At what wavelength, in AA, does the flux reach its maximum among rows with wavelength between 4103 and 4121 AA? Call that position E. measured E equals 4114.0 AA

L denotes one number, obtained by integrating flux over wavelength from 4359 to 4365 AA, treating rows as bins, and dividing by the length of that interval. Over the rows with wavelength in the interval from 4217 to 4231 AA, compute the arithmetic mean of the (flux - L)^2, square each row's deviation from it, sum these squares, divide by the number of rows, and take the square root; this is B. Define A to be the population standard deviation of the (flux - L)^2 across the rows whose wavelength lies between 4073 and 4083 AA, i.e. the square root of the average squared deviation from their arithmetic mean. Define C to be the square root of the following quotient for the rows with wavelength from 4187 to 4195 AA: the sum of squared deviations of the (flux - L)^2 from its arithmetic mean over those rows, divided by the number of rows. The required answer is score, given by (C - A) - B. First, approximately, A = 6.3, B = 20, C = 6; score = -21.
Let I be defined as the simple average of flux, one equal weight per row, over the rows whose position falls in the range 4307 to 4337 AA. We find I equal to 15.1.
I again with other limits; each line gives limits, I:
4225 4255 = 15.0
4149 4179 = 16.4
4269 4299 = 14.2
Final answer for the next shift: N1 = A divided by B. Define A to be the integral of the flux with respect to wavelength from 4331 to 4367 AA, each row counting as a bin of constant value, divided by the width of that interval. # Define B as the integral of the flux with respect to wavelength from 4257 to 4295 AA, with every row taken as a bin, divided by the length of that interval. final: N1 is 1.1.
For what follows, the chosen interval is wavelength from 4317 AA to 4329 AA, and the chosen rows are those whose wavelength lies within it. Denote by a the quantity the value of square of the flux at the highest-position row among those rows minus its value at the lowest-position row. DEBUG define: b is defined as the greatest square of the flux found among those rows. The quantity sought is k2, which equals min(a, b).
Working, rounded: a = -35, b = 331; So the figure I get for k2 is -35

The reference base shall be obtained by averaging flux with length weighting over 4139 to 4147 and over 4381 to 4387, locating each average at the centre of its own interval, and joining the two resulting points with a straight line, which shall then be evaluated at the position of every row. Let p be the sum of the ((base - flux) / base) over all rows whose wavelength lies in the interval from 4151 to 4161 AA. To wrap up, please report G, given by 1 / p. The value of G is -5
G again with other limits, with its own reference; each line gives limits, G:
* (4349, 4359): -1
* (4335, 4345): -5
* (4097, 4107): 1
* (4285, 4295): 5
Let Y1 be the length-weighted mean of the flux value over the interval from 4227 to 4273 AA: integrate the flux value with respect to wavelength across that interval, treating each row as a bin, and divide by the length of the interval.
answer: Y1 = 15.2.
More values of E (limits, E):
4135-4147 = 4140.0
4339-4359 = 4348.0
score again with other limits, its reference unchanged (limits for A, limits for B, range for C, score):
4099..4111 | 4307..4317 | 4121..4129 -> -38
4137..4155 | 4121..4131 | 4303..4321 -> 18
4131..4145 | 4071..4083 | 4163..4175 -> -8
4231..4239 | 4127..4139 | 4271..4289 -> 4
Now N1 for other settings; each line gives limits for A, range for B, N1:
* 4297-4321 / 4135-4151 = 0.8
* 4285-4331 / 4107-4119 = 0.8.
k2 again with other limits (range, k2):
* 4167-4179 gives 7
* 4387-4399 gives 57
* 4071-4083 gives 76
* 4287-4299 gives -43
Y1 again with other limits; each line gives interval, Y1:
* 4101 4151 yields 16.3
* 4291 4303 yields 12.8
